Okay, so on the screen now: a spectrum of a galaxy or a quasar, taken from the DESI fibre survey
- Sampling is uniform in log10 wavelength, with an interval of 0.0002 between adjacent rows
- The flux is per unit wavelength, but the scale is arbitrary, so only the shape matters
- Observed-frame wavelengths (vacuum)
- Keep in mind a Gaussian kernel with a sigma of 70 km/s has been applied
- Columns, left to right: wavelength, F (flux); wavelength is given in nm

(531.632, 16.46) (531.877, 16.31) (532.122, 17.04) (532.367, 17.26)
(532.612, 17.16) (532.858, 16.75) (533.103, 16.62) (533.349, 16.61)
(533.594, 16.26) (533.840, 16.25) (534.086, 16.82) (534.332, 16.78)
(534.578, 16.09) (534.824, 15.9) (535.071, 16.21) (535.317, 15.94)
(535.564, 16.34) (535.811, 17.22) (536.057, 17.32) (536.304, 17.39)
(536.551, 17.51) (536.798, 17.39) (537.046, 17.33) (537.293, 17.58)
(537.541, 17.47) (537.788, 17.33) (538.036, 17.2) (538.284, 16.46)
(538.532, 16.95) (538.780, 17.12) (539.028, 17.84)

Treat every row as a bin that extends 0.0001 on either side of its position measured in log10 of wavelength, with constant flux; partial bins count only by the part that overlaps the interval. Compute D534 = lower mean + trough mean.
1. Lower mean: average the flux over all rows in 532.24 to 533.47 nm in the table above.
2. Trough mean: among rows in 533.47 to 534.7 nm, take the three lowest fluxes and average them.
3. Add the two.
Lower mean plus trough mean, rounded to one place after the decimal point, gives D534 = 33.1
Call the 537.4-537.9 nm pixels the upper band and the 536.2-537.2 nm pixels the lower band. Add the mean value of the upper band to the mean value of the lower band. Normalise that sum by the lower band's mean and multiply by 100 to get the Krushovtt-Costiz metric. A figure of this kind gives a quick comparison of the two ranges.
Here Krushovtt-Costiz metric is 200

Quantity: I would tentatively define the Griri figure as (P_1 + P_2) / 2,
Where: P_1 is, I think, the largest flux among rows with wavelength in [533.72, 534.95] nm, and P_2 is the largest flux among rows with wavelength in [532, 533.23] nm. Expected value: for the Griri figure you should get 17.04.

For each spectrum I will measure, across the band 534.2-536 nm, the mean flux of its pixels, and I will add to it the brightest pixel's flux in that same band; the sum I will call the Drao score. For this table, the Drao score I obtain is 33.6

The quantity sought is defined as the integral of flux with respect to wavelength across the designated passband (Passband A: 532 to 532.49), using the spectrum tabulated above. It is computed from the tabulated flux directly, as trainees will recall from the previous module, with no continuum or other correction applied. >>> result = 8.41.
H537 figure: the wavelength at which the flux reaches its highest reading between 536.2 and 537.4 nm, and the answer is 537.293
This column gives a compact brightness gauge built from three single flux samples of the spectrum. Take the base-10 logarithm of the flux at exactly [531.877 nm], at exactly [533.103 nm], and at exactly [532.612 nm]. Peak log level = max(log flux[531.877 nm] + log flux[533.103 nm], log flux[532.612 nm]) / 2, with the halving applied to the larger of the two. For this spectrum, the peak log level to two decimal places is 1.22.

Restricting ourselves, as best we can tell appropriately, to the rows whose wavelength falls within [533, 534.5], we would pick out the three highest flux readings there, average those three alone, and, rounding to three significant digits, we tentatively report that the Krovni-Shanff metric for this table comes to 16.7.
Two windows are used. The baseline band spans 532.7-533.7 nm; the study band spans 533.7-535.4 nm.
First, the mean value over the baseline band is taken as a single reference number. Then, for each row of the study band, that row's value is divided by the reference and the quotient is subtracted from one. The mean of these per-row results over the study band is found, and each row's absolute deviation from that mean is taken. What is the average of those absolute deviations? 0.0178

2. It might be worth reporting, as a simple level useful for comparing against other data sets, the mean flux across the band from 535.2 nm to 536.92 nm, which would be 17.0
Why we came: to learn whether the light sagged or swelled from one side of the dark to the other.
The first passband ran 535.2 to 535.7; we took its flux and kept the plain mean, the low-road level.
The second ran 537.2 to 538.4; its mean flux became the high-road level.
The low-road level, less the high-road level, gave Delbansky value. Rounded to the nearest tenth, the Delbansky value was -1.1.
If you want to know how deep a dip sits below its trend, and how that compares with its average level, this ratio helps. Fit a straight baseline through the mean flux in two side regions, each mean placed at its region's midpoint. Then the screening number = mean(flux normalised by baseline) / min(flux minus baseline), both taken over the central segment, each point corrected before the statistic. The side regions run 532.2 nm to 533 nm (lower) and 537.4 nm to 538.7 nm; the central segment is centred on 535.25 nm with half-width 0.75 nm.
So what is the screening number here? -0.82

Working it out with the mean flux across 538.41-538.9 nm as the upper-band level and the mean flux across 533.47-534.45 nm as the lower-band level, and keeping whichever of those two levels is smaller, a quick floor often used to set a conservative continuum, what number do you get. 16.53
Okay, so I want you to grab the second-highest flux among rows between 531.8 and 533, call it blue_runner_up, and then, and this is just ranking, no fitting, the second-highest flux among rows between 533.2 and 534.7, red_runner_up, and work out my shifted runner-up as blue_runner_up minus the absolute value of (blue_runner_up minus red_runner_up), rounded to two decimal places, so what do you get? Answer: 16.78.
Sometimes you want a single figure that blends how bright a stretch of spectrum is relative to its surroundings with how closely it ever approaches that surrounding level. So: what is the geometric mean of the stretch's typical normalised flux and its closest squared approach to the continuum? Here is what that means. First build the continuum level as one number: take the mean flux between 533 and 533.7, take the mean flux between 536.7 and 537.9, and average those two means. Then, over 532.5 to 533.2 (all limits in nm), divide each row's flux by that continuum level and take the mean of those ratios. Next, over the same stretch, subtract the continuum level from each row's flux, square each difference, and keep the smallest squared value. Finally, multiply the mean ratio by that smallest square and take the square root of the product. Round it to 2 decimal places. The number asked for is 0.20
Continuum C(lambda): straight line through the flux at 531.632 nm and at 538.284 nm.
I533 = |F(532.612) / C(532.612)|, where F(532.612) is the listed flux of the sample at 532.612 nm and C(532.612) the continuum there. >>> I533 1.043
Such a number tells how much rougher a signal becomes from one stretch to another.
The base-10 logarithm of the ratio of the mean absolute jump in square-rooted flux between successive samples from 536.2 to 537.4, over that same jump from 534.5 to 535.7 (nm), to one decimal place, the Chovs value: -0.3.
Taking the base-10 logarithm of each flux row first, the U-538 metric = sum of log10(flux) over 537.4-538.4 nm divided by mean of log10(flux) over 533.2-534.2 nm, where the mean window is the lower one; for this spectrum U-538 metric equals 4.05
